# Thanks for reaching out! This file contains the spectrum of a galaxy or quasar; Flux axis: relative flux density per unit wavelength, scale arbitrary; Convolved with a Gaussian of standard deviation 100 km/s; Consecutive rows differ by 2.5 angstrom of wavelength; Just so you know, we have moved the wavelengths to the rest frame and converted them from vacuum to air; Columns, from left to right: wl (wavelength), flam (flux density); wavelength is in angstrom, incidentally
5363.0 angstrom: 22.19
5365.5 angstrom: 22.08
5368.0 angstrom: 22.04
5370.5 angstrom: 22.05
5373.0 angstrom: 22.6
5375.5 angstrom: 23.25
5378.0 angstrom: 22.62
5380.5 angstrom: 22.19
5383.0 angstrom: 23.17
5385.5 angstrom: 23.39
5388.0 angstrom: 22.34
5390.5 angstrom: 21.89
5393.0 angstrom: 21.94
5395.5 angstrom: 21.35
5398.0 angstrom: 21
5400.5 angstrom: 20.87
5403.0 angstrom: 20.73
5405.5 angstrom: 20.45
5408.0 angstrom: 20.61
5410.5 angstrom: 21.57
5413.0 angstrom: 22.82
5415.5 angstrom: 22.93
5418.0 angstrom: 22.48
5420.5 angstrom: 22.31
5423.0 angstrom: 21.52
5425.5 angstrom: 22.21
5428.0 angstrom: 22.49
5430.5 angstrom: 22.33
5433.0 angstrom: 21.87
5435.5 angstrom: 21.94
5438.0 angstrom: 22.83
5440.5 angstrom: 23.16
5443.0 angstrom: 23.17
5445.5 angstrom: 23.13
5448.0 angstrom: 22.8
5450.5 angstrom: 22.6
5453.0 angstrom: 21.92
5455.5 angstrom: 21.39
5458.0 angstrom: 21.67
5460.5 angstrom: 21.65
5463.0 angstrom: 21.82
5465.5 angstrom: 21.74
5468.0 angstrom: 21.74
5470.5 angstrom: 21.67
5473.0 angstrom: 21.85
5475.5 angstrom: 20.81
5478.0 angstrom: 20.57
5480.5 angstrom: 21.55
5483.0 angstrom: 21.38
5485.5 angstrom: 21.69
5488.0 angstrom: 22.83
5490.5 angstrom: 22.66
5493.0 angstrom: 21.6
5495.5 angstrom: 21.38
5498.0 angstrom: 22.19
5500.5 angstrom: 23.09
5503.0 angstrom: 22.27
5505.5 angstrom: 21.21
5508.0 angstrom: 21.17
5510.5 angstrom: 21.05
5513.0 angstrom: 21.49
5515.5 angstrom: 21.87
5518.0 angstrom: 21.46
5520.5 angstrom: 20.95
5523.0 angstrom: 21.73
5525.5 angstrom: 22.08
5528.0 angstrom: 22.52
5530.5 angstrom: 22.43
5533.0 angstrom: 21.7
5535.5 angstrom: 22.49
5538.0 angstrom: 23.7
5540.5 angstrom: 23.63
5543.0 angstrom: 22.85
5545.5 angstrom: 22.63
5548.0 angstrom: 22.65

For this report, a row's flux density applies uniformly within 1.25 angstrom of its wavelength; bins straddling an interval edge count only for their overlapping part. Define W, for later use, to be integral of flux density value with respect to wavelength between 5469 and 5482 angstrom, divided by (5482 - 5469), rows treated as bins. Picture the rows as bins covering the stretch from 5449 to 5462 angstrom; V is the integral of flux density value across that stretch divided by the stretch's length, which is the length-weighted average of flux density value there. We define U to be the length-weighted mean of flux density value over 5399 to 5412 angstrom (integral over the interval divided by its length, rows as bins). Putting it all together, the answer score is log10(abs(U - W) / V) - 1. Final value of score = -2.72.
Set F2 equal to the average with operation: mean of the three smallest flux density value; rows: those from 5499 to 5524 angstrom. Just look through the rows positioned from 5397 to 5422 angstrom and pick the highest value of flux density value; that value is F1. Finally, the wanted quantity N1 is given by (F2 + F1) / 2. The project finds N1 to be 22.0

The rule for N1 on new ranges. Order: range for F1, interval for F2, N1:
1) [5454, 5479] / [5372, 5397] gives 21.8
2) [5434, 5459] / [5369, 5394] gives 22.6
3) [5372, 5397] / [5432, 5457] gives 22.6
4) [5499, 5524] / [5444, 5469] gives 22.3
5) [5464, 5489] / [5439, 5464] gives 22.2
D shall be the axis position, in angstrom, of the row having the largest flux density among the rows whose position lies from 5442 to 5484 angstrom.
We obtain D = 5443.0 angstrom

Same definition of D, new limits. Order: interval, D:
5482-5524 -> 5500.5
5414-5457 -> 5443.0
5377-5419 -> 5385.5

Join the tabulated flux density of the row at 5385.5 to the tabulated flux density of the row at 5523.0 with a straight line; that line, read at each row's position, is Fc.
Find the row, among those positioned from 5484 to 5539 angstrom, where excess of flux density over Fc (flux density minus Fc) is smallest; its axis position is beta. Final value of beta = 5510.5 angstrom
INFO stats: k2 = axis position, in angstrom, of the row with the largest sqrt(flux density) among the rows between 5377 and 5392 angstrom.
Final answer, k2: 5385.5 angstrom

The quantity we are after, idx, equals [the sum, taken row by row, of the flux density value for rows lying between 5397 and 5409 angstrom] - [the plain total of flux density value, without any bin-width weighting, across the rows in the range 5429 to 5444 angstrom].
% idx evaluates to -32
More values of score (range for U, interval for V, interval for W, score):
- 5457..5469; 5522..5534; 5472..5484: -2.64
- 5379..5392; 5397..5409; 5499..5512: -2.40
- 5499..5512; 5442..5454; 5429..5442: -2.52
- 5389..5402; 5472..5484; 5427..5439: -2.39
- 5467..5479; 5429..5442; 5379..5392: -2.25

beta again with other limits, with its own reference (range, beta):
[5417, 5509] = 5478.0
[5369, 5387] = 5370.5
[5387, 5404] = 5403.0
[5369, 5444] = 5405.5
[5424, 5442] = 5433.0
